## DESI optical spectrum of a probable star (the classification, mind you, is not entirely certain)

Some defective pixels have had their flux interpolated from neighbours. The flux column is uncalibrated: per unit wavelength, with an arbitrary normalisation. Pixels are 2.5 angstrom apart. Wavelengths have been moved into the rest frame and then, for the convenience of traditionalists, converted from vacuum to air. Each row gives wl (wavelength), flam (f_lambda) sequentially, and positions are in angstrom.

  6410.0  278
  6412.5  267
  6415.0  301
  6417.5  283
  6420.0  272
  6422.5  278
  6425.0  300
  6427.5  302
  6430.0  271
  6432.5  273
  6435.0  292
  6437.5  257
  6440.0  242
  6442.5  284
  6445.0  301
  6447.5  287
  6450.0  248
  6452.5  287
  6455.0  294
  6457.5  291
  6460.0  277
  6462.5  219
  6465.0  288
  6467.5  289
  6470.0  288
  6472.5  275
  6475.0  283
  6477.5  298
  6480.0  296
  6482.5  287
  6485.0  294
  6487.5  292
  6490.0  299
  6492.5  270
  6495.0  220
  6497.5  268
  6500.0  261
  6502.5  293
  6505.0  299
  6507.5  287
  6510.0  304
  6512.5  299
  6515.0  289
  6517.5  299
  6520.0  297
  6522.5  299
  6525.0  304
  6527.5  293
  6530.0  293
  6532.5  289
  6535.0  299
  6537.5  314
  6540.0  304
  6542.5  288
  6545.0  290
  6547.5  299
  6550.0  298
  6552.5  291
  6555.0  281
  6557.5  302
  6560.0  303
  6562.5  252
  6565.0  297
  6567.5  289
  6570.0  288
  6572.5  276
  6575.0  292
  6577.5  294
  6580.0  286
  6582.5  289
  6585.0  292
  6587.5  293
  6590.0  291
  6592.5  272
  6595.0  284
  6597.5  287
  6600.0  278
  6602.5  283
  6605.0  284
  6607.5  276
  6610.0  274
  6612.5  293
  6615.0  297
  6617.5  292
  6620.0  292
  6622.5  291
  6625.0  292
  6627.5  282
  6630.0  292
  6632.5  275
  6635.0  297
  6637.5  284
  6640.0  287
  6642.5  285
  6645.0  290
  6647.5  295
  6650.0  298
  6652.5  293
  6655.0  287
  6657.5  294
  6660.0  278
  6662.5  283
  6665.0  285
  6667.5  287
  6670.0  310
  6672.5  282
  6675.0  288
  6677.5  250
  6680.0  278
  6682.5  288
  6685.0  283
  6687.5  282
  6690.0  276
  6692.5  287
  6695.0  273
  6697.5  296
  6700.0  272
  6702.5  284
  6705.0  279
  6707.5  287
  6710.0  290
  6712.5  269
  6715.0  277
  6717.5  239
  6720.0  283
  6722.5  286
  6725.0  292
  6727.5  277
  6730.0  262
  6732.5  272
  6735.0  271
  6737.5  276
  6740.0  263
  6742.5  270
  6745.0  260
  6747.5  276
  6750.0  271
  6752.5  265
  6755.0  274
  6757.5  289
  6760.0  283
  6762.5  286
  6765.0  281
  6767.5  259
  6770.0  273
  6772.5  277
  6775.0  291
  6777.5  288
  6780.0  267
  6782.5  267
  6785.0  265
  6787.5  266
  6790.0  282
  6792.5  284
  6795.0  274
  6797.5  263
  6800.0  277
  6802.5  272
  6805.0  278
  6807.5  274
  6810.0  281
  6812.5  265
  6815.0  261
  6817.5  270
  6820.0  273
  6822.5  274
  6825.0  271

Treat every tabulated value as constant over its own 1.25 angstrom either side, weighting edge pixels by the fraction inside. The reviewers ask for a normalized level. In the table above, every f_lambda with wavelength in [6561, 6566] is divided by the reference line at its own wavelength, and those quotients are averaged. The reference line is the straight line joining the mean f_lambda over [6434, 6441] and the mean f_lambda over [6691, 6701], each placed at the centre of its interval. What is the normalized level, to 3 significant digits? 1.01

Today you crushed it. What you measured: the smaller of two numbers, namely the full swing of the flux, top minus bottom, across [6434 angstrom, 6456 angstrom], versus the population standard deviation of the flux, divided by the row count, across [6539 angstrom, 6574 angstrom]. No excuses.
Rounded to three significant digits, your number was 13.2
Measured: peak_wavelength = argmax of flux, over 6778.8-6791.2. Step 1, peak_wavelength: 6790.0 angstrom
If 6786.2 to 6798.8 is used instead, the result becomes 6792.5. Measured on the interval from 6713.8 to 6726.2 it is 6725.0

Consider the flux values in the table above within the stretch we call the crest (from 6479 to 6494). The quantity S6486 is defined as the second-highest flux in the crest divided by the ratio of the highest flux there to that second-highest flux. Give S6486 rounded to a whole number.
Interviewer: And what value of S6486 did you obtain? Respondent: 293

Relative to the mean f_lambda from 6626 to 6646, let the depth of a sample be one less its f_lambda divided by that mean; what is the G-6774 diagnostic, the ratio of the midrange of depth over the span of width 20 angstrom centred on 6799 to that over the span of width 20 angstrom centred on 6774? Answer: 1.1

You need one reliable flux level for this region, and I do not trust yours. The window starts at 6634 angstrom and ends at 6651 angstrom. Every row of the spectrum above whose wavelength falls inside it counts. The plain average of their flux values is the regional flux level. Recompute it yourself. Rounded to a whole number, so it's 291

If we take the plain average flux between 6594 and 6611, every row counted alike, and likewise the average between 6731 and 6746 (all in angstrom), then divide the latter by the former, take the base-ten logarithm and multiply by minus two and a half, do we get 0.048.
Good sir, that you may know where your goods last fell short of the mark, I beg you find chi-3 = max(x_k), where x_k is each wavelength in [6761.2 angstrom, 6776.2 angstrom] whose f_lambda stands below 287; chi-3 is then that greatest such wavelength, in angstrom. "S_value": 6772.5 angstrom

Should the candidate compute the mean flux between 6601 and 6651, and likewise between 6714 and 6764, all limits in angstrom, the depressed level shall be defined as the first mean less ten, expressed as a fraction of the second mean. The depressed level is 1.02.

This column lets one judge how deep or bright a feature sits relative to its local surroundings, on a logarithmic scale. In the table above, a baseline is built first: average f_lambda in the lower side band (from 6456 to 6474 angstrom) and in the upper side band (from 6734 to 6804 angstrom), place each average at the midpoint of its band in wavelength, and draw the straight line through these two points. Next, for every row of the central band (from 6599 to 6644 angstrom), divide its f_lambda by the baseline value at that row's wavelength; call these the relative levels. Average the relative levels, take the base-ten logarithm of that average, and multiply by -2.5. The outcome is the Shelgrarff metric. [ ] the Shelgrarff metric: -0.045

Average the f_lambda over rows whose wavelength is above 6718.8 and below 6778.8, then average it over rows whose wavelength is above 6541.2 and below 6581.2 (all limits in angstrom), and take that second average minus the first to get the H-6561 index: 13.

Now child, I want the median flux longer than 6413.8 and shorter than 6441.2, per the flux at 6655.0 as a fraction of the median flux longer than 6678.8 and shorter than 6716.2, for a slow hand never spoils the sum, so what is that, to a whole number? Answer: 273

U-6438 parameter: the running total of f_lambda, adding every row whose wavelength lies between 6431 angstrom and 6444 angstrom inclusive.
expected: 1348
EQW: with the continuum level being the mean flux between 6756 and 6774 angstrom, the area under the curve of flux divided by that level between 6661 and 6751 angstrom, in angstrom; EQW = 90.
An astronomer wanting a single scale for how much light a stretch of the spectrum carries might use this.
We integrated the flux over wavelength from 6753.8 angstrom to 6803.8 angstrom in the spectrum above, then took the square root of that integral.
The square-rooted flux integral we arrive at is 117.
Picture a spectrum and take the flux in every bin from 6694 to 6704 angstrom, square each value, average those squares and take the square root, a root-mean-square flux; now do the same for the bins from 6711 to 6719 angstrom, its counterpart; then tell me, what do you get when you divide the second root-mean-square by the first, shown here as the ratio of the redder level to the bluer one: 0.93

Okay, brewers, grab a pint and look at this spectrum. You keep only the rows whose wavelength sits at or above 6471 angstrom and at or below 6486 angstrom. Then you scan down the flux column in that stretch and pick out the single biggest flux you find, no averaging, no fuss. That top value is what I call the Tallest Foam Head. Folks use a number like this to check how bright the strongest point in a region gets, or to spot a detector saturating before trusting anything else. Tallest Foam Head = 298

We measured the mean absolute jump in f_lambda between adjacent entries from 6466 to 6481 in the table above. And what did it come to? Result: 7.8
